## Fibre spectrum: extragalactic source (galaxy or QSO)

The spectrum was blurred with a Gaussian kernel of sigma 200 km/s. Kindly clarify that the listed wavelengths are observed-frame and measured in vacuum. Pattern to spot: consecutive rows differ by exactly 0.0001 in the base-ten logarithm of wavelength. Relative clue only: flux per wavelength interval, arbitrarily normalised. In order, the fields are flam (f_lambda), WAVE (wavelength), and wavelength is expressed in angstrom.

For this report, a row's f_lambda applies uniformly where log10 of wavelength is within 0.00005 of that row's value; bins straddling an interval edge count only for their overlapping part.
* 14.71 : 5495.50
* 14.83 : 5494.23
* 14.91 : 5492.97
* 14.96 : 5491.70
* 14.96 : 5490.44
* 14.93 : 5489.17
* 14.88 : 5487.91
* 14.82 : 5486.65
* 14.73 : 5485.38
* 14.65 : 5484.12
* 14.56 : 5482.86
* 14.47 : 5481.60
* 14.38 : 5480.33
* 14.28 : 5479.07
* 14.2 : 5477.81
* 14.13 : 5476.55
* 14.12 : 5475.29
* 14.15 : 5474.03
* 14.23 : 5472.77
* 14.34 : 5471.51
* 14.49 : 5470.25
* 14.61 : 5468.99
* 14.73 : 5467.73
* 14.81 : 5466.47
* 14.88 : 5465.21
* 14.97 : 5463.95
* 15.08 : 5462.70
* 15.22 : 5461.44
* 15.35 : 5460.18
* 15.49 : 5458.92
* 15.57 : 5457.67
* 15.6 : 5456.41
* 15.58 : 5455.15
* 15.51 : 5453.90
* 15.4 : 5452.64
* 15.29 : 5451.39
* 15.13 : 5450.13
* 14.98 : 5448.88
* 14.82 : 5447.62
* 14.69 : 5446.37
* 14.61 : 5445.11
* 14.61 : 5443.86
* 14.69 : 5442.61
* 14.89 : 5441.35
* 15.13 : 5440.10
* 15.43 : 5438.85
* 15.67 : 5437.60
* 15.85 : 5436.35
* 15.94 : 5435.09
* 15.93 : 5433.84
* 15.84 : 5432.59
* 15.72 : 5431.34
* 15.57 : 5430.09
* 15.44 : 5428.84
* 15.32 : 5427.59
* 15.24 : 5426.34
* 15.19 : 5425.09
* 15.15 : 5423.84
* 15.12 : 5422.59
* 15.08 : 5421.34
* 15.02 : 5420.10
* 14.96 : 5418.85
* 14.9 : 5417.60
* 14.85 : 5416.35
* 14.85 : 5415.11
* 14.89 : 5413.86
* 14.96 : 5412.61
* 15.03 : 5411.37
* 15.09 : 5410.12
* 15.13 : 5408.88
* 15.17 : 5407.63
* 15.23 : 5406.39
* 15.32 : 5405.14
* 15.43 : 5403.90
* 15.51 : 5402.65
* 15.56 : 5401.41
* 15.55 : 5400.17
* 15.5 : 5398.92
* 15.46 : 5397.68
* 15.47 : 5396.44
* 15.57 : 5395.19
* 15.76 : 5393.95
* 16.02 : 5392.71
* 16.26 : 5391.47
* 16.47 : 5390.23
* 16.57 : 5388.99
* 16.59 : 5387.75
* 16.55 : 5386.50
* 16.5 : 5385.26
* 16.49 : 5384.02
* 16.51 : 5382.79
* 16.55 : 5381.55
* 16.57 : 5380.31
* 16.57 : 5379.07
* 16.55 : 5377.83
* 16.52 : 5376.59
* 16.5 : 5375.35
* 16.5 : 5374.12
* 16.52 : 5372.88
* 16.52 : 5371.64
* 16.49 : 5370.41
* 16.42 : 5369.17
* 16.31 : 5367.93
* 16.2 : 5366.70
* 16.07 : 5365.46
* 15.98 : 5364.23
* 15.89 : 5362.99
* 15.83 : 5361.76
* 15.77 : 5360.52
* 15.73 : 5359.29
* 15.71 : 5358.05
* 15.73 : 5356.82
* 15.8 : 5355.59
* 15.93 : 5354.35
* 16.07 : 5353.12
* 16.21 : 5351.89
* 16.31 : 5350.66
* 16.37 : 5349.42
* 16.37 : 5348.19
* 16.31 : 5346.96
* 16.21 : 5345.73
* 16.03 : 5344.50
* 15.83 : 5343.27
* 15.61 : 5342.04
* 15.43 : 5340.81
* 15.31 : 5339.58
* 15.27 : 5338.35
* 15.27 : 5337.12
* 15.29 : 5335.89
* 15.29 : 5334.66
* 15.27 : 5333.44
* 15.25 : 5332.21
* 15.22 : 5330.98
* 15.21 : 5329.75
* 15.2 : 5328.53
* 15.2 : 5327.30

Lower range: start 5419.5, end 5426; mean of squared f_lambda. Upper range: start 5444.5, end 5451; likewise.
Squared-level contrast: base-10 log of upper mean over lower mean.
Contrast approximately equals -0.015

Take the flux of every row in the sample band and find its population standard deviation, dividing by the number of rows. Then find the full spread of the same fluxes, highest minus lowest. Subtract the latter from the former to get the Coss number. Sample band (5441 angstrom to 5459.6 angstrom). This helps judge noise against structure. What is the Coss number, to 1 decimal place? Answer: -0.6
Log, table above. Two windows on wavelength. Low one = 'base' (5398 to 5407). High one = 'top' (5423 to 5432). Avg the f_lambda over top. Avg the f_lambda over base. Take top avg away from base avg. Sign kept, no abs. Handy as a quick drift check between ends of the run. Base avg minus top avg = 0.07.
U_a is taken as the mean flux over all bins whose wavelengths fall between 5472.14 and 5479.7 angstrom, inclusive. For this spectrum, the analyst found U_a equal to 14.2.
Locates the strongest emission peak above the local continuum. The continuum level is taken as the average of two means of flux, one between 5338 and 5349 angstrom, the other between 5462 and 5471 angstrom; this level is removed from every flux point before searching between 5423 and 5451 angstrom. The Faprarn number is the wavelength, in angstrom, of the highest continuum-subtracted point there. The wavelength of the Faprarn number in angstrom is 5435.09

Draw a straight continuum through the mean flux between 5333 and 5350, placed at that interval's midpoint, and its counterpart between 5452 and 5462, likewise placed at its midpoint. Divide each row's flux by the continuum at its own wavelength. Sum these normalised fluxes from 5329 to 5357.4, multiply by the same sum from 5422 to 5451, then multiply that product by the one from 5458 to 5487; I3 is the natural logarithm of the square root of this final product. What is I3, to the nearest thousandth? 4.669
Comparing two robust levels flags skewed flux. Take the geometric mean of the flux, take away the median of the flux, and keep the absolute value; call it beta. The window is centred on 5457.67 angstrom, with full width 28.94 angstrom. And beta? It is 0.048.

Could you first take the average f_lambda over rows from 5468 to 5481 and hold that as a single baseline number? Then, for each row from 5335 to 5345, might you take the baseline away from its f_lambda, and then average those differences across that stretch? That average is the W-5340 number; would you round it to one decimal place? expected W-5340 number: 1.2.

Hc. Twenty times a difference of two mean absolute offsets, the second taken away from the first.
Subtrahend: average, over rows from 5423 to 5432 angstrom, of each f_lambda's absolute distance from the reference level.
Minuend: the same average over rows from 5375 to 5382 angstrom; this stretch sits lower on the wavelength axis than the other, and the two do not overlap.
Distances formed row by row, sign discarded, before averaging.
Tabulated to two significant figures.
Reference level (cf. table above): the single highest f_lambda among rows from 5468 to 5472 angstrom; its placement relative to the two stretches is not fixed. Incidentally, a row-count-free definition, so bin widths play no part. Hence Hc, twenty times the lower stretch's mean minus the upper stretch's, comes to 23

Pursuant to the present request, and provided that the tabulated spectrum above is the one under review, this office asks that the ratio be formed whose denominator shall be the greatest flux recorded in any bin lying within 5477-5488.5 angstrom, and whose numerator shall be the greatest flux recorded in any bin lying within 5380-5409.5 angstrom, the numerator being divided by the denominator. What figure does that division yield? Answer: 1.11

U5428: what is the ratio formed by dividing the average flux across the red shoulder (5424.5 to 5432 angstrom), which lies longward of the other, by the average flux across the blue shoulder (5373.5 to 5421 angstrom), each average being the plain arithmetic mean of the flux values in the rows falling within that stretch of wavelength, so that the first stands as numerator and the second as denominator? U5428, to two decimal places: 0.98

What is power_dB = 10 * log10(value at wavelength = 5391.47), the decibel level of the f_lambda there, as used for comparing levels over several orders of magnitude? 12.1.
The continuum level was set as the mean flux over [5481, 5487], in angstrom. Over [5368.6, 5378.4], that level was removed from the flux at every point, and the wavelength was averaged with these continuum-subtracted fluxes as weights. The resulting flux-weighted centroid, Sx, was 5373.5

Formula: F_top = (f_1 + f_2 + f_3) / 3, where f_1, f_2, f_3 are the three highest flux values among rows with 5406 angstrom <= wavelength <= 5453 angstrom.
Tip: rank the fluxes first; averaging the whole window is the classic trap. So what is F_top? 15.9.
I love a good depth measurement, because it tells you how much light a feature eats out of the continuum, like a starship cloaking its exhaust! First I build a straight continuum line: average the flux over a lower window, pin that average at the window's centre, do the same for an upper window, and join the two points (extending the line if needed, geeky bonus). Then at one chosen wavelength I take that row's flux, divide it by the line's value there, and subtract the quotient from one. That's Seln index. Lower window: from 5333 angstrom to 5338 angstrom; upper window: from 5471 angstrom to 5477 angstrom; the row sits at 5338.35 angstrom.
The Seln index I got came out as 0.00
